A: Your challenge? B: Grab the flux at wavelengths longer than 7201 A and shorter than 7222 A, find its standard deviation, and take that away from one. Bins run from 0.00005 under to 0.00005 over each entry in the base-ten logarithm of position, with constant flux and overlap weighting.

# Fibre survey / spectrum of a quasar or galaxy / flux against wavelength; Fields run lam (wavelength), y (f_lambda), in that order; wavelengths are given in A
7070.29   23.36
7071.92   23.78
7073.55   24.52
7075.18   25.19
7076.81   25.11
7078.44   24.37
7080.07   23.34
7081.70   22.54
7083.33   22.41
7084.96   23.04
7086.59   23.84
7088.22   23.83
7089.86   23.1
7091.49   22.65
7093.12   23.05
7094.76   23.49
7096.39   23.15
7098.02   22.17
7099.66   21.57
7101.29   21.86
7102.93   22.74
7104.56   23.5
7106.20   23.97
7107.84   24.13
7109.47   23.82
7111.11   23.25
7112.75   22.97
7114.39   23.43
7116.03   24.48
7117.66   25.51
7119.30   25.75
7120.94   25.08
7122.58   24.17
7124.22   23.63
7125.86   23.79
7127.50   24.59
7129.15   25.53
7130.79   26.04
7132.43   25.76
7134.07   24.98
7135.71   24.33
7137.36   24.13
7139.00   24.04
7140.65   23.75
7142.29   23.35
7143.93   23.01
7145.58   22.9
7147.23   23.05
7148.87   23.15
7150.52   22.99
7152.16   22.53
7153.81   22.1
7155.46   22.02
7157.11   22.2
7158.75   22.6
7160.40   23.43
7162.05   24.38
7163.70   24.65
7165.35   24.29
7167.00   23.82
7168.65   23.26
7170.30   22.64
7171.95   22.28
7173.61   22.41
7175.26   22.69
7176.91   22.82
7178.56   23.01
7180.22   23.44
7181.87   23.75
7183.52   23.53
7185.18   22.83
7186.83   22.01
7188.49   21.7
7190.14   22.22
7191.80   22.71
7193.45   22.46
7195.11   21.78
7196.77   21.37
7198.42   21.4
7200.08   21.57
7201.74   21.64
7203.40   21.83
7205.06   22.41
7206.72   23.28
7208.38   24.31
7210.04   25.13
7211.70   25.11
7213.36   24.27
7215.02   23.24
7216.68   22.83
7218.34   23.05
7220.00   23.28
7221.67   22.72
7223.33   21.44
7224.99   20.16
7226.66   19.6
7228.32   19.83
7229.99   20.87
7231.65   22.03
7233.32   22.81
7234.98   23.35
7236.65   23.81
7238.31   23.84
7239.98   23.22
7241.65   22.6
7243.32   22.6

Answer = -0.1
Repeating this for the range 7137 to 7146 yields 0.5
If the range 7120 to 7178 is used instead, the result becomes -0.1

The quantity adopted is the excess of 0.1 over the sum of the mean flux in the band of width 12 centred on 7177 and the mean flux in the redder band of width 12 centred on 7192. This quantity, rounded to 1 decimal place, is -44.9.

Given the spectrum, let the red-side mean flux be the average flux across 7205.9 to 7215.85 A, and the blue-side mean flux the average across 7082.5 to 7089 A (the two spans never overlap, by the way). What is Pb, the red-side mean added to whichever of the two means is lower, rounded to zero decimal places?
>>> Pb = 48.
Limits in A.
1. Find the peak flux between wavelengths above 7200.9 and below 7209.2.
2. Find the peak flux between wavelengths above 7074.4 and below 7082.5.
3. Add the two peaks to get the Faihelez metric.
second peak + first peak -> 49.5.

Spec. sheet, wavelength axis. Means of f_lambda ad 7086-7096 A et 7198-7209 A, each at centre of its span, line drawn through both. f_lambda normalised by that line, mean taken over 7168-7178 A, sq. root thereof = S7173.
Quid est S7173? 1.002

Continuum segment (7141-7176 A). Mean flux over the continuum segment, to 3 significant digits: 23.0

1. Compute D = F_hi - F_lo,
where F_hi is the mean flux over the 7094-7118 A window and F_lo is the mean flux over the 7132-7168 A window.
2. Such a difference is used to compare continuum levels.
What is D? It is -0.2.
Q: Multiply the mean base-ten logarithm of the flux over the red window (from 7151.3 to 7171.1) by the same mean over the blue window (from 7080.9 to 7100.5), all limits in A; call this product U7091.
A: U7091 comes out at 1.86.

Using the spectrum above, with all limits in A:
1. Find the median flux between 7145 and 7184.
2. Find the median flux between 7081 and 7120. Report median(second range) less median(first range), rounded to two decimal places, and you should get 0.20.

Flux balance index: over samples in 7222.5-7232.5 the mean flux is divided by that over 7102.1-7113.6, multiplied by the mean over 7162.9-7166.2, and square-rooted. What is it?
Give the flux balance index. 4.64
